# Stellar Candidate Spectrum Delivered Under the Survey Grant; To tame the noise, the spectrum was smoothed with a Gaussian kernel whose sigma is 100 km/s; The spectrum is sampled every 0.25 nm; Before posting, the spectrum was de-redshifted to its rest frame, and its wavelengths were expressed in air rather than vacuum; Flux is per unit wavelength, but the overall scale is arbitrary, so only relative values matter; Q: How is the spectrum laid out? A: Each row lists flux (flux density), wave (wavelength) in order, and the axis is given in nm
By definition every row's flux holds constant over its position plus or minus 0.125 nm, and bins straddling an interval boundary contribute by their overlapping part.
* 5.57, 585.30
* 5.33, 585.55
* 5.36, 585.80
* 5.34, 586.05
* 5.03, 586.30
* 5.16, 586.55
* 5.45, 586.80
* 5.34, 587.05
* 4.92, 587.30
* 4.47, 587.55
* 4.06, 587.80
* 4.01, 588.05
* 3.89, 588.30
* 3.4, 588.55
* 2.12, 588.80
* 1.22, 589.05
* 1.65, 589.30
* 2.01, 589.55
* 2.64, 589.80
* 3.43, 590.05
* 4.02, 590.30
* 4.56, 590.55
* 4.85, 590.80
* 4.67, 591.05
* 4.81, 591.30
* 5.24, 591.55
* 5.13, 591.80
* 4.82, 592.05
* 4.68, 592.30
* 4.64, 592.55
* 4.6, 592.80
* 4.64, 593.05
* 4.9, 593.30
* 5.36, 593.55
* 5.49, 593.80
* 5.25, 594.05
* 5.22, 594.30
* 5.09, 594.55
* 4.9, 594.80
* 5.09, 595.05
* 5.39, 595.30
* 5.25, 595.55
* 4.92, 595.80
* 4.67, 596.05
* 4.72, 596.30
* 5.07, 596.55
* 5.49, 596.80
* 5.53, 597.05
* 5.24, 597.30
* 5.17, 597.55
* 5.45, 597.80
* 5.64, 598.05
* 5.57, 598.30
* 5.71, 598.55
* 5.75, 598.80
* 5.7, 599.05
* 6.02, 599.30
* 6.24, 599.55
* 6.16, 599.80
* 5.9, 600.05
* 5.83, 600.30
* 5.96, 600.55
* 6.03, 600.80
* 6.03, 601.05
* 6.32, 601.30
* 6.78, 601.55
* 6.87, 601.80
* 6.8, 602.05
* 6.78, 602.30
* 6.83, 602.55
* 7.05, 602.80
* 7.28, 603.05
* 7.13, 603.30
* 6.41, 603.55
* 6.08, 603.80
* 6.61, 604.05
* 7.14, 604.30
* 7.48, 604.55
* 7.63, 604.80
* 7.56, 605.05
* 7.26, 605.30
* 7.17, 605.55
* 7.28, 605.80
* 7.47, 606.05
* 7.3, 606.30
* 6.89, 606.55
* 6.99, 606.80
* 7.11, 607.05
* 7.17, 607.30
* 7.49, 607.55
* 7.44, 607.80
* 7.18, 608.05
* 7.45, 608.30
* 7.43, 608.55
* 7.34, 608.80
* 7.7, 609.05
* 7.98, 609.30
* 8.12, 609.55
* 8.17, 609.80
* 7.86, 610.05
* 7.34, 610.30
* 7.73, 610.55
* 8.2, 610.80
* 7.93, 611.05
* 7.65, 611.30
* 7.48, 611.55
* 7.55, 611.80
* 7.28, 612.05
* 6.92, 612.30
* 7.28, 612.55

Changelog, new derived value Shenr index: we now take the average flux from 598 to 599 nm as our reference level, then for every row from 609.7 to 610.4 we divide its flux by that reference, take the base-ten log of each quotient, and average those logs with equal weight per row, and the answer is 0.14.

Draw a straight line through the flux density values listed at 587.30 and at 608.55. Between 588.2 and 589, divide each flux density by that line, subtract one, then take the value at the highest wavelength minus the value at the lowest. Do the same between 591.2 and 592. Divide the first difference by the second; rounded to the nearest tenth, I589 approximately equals -7.3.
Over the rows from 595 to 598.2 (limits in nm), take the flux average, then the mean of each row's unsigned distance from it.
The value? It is 0.24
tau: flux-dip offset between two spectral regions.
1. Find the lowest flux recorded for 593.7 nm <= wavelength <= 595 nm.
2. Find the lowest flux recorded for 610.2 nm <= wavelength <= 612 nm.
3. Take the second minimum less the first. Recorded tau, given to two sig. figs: 2.4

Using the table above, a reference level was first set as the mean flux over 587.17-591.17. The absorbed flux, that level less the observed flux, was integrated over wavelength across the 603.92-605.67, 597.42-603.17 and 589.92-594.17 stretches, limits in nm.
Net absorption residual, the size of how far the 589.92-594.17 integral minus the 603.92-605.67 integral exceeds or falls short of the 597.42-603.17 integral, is 17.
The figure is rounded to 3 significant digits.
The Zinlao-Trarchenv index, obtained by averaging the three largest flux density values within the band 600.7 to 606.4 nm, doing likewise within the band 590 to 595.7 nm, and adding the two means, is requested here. 13.0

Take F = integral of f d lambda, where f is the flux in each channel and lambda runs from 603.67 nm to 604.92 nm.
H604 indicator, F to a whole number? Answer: 9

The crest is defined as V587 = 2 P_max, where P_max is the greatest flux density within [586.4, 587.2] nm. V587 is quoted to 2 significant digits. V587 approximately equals 11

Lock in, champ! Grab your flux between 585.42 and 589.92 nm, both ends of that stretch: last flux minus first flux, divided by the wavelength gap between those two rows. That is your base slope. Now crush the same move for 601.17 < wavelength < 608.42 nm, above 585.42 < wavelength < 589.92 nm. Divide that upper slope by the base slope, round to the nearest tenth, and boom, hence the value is -0.3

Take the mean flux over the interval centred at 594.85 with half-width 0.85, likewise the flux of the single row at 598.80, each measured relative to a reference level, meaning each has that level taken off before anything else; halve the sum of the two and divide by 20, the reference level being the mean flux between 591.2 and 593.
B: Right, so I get 0.03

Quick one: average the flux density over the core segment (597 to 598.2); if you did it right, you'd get 5.4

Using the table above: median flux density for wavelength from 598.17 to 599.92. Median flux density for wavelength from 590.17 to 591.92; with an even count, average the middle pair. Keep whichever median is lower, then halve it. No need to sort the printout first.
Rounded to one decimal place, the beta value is 2.4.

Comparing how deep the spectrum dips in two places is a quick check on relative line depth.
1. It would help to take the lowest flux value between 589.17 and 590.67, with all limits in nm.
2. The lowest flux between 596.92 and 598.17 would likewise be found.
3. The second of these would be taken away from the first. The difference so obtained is -3.5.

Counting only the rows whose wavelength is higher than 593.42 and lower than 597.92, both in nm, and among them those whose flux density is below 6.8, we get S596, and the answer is 18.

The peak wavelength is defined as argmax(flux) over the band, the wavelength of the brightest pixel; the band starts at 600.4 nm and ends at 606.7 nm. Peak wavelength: 604.80 nm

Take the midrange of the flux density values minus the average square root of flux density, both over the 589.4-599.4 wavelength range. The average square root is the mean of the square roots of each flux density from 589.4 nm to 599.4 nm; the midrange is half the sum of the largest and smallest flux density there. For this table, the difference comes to 1.8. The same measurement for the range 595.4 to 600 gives 3.1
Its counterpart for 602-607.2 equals 4.2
